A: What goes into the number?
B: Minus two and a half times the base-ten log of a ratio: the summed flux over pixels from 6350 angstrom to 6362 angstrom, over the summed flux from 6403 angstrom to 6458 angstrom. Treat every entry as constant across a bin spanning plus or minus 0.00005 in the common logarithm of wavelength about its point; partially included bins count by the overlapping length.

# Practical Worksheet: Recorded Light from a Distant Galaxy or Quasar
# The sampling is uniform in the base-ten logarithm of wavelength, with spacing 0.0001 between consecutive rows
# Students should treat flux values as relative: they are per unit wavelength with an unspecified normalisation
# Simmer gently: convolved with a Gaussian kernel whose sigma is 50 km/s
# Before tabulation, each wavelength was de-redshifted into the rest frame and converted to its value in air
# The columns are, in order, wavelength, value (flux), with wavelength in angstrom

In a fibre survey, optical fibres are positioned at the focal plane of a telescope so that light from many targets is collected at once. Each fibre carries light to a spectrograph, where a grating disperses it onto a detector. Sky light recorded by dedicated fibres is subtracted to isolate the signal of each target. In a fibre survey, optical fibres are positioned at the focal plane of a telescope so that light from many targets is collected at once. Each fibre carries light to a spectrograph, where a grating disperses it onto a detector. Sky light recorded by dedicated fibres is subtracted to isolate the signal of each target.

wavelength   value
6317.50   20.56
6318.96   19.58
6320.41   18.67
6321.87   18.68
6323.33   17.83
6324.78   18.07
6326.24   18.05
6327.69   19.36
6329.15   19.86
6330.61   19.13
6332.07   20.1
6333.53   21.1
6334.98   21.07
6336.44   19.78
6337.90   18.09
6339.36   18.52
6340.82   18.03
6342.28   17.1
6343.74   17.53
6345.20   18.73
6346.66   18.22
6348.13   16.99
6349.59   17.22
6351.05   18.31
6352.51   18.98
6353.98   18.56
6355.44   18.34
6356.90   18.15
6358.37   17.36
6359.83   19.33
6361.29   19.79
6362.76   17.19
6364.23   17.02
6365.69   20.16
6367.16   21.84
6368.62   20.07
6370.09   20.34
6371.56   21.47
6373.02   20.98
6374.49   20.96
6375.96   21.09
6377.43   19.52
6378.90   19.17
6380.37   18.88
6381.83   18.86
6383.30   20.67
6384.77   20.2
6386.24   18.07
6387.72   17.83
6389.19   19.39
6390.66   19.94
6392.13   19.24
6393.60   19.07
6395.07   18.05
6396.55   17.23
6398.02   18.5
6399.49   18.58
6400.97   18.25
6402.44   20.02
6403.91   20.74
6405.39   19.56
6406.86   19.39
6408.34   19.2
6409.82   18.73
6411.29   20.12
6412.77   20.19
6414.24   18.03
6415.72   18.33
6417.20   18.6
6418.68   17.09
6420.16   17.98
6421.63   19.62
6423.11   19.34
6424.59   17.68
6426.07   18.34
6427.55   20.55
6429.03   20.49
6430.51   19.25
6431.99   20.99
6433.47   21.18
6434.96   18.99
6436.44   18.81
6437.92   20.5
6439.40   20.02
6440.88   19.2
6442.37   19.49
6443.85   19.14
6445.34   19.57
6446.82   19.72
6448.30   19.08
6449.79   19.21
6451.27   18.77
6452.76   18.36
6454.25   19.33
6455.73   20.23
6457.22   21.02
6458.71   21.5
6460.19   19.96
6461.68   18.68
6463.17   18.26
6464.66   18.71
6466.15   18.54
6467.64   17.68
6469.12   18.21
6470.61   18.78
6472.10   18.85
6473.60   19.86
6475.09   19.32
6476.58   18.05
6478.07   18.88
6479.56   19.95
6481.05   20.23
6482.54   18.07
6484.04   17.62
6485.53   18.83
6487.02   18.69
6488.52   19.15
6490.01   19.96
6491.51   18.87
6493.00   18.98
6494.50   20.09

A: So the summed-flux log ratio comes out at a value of 1.71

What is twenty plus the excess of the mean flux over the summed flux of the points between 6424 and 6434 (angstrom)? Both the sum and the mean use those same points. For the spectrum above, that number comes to -98.7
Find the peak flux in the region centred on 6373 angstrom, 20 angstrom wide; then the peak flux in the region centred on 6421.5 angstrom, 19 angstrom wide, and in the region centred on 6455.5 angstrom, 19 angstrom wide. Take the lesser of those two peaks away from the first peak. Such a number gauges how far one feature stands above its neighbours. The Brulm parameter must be 1.3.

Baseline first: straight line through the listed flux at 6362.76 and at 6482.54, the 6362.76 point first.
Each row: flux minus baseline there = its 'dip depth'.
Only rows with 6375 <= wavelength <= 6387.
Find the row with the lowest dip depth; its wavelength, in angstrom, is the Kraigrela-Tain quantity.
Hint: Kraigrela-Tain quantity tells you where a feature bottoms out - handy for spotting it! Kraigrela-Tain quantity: 6386.24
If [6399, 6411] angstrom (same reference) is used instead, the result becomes 6400.97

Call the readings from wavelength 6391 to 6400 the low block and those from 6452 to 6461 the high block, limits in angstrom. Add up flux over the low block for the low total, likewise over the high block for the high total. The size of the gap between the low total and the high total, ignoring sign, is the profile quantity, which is 10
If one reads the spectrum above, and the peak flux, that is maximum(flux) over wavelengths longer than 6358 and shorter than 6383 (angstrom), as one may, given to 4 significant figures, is 21.84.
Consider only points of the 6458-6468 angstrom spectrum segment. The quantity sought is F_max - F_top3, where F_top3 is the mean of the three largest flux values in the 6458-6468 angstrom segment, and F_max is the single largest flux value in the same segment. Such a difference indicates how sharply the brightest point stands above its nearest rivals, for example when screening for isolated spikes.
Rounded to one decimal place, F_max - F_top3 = 1.4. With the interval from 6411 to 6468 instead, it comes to 0.3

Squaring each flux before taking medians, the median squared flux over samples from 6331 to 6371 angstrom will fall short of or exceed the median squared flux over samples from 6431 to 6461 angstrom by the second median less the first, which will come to 38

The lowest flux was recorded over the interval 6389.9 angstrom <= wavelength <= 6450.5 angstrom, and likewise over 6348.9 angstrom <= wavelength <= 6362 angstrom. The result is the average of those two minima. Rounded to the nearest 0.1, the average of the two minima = 17.2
